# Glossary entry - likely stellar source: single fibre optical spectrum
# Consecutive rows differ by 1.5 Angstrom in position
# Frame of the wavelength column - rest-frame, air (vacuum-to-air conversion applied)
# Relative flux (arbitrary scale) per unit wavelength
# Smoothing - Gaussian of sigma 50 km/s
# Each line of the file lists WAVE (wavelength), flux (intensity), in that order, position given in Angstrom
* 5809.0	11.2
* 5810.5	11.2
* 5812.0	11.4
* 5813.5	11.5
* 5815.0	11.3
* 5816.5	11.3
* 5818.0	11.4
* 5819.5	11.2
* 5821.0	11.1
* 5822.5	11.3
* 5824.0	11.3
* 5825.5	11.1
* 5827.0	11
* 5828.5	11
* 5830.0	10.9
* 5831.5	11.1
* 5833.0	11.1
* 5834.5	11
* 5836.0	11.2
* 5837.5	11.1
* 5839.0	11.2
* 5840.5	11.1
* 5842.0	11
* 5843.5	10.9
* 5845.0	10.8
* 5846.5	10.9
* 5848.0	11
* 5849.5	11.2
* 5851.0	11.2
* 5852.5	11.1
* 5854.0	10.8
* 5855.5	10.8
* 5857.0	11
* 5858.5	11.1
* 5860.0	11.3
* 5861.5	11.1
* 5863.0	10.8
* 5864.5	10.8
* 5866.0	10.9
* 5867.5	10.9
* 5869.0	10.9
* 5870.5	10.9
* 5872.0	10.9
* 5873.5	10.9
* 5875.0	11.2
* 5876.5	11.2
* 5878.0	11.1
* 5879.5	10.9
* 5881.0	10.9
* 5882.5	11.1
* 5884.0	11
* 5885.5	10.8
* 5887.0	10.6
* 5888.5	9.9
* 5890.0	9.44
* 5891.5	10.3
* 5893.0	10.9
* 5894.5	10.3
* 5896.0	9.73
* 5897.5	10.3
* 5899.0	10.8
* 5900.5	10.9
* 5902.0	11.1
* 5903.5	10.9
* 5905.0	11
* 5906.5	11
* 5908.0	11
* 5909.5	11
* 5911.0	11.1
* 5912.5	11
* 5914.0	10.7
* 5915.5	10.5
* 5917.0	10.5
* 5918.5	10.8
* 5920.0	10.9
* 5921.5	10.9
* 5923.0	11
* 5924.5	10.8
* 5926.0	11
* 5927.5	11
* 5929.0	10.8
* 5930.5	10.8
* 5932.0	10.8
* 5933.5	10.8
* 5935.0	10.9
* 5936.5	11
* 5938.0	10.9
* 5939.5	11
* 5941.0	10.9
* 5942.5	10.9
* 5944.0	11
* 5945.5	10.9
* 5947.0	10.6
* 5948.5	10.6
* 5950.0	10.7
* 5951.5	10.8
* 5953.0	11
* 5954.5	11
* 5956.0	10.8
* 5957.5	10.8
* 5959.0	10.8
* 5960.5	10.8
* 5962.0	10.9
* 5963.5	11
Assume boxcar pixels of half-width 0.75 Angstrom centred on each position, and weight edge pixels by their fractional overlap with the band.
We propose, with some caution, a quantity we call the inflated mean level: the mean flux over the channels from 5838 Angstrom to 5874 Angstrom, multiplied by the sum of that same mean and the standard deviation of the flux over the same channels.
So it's 122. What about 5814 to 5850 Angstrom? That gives 125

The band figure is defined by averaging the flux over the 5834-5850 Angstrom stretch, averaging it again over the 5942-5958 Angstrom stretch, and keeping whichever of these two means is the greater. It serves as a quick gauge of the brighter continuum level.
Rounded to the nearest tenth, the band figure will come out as 11.0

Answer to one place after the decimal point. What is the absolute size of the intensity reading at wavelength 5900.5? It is 10.9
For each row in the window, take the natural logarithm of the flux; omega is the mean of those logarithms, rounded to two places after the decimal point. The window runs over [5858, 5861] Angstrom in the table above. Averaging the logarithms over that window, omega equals 2.42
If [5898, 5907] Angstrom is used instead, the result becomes 2.39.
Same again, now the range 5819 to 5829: 2.41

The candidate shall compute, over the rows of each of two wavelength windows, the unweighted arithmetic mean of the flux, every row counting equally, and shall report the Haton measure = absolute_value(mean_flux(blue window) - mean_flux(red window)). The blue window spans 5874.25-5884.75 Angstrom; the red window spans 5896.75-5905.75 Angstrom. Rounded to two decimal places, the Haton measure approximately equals 0.22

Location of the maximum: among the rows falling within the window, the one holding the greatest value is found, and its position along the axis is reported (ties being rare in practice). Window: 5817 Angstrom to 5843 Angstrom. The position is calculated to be 5818.0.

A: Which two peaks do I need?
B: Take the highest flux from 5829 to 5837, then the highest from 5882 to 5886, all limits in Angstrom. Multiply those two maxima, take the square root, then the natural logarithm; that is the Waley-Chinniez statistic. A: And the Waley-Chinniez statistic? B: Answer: 2.41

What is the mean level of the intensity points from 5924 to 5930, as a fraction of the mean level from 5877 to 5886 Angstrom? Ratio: 0.99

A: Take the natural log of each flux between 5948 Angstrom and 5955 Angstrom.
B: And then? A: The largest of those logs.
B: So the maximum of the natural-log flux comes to 2.40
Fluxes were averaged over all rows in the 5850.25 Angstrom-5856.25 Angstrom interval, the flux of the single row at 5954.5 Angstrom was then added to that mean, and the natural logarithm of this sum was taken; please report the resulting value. 3.09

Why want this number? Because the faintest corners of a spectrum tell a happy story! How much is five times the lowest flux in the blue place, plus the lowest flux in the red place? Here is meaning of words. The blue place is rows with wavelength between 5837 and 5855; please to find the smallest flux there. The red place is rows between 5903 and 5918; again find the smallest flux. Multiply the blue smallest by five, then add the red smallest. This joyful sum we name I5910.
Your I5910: 64.5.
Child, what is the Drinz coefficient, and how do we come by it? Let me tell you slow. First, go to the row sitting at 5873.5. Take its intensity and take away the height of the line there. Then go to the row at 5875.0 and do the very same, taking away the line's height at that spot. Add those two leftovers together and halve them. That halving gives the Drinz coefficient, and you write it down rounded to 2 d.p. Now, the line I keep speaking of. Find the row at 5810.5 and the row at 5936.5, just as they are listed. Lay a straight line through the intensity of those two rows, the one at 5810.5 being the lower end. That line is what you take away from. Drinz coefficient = -0.05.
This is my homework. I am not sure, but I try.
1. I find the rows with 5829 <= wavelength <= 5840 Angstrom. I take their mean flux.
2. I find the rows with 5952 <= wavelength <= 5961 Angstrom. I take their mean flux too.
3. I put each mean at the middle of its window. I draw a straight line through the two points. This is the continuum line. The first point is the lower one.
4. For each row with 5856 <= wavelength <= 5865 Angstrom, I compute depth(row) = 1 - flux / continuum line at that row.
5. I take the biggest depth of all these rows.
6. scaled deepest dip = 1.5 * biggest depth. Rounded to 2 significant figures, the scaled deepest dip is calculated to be 0.032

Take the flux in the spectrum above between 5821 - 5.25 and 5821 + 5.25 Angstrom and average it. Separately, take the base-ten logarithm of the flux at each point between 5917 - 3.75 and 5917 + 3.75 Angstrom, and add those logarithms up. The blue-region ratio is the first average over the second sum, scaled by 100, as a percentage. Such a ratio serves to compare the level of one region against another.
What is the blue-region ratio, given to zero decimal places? 219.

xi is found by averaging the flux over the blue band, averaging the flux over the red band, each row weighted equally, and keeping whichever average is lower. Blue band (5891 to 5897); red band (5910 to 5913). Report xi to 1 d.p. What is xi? 10.3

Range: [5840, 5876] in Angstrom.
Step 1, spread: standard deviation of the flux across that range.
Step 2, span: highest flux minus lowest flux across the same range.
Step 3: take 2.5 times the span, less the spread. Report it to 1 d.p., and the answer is 1.1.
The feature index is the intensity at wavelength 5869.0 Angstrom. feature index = 10.9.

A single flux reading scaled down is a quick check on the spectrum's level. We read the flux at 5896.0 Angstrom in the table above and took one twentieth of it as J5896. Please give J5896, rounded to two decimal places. 0.49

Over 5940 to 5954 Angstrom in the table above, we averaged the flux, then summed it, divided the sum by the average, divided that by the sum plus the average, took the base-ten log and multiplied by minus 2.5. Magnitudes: 2.70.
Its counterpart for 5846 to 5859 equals 2.72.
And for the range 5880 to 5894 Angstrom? 2.67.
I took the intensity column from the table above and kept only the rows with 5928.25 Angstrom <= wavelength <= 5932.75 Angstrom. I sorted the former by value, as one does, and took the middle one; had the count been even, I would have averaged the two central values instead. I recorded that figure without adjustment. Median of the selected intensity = 10.8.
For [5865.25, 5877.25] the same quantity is 10.9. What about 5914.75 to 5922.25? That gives 10.8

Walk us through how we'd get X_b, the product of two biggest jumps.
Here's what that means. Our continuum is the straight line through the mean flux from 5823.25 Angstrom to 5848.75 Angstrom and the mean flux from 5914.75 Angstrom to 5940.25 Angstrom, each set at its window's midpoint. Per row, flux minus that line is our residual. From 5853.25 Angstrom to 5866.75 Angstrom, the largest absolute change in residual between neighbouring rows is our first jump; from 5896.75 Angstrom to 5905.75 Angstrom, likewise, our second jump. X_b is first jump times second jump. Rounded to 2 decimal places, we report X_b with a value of 0.15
